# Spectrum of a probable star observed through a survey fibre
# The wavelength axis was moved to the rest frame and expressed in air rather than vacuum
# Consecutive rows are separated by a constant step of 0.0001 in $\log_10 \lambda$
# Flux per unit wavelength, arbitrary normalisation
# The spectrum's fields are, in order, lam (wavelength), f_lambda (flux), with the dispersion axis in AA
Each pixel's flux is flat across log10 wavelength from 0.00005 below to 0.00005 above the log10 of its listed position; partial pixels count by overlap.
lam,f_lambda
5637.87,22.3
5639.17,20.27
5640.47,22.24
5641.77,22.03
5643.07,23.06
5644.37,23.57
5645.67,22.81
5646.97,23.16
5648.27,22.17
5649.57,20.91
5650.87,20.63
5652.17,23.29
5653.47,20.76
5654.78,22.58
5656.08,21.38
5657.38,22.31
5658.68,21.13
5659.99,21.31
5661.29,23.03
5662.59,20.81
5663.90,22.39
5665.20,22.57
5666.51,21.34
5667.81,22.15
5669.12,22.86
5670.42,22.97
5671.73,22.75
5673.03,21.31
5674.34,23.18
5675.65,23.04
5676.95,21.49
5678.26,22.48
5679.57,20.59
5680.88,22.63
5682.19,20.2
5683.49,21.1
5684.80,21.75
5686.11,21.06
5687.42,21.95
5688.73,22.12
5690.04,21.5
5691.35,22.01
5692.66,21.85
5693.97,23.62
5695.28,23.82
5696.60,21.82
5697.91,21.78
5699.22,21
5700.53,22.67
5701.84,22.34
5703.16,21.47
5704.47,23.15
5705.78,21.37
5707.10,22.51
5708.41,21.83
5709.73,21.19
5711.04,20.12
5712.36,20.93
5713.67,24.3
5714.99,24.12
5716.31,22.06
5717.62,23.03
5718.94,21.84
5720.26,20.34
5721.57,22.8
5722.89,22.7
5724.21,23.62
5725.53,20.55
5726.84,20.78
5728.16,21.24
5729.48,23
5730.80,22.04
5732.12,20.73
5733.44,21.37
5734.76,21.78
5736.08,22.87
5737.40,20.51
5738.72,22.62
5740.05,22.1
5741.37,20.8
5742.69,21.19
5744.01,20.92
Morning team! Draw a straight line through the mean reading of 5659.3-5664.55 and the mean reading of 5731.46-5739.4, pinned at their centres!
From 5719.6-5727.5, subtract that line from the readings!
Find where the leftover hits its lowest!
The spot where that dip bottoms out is 5720.26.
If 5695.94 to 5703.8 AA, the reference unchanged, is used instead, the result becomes 5699.22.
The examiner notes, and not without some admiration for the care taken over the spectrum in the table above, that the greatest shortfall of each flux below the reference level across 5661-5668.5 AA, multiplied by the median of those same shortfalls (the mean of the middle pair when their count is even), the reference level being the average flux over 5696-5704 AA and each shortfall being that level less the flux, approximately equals -0.4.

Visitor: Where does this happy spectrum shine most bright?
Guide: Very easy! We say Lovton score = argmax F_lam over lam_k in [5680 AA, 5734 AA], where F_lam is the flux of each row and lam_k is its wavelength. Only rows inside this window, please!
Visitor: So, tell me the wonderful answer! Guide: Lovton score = 5713.67 AA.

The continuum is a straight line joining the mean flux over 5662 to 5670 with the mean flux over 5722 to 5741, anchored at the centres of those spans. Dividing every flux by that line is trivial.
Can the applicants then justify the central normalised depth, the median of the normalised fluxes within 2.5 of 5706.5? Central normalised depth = 1.01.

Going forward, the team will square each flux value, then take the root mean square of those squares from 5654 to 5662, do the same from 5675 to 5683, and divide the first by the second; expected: 1.02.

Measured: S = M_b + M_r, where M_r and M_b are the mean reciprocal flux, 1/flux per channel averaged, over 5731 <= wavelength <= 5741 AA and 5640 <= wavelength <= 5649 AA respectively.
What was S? 0.0902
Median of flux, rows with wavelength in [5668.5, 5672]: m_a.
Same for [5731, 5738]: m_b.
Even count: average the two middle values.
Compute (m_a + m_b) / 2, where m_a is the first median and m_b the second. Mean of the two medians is 22.1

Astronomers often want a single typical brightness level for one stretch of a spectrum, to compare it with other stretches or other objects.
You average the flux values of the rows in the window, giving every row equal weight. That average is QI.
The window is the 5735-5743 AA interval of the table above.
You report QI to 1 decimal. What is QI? 21.7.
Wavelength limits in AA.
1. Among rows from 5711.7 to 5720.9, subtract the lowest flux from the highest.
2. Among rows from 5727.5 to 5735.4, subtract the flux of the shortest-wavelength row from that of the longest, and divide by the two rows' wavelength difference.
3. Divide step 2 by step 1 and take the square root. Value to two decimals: 0.14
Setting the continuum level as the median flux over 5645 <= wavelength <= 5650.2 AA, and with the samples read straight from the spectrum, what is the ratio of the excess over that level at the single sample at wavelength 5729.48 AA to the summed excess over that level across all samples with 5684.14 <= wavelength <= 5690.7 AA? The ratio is -0.13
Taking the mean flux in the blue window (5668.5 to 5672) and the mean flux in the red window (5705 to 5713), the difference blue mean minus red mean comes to 1.5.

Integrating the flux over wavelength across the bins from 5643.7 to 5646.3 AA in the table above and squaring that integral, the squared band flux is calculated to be 3634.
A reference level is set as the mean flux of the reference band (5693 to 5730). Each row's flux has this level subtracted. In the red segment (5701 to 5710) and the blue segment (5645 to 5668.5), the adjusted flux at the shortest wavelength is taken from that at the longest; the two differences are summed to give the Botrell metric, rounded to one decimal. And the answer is -1.8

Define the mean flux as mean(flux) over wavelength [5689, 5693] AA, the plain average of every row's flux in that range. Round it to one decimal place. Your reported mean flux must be 21.8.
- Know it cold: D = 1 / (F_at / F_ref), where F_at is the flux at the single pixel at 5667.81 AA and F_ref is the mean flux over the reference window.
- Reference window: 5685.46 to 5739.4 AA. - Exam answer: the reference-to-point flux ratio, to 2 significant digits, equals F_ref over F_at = 0.99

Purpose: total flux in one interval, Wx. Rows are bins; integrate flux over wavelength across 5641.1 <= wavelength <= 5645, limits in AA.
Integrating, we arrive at 89.2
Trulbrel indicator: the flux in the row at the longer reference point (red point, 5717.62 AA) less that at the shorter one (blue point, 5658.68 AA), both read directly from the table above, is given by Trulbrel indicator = 1.9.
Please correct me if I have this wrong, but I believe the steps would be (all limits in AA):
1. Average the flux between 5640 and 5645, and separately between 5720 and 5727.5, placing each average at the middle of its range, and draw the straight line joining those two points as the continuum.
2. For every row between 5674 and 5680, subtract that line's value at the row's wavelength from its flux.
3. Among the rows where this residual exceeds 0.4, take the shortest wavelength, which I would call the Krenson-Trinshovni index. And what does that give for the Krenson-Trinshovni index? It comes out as 5674.34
